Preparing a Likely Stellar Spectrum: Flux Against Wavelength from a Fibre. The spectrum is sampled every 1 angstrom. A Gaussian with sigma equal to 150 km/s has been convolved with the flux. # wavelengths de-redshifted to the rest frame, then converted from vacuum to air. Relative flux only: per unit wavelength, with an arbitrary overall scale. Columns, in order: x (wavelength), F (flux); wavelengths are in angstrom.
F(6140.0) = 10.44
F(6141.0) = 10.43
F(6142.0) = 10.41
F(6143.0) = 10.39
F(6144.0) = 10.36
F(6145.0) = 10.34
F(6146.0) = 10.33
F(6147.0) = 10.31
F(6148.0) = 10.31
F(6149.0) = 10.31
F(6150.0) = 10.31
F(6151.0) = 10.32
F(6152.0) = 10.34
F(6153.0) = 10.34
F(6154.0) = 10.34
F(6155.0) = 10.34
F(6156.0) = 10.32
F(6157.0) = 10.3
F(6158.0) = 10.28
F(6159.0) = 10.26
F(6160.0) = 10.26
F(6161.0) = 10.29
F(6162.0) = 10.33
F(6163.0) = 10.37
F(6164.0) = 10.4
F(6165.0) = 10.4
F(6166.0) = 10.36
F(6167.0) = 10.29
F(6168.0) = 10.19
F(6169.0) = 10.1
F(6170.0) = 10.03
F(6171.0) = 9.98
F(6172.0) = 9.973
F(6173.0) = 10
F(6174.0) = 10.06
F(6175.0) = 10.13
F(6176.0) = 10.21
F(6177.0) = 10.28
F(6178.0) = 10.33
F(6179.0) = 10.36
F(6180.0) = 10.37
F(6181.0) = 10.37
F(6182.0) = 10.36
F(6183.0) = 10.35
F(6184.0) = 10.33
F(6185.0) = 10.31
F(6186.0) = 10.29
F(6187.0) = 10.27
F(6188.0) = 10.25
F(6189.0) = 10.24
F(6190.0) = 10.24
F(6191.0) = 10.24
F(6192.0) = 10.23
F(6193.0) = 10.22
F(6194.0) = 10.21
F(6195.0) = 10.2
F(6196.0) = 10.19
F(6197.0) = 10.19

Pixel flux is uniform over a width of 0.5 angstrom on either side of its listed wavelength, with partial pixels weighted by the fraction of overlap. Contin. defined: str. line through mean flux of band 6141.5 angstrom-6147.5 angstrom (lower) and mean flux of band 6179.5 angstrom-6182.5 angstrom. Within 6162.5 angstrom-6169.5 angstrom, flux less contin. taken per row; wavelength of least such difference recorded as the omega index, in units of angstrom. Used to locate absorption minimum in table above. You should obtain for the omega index 6169.0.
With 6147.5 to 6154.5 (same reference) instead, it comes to 6150.0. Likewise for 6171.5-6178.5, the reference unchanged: 6172.0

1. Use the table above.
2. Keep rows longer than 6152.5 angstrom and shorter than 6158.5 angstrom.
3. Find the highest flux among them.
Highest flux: 10.34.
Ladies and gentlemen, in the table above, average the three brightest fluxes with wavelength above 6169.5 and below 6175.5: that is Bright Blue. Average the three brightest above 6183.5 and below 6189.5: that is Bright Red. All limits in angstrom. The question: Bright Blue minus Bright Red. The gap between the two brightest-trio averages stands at -0.24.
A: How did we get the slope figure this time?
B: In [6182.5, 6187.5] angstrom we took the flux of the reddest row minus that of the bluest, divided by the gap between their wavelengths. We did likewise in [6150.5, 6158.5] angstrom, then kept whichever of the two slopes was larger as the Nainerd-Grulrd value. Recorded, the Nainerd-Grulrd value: -0.006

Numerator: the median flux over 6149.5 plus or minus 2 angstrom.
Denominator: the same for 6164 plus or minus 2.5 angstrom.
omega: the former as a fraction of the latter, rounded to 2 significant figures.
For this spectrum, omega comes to 0.99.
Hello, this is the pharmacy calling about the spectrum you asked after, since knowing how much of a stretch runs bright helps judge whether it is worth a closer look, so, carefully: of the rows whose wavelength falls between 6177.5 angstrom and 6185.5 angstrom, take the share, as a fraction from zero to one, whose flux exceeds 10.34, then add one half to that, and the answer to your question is 1.1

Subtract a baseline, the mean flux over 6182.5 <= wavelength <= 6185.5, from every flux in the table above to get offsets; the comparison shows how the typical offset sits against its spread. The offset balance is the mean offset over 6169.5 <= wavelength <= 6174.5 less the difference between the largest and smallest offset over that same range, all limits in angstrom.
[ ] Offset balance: -0.41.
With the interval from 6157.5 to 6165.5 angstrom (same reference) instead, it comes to -0.15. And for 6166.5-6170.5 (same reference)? -0.44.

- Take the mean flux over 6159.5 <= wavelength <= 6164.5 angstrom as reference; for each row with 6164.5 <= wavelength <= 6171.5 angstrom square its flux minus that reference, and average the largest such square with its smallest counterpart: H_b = 0.062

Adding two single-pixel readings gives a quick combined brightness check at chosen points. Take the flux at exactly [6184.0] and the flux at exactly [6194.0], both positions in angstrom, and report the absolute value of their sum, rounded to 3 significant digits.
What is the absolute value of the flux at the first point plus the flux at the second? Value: 20.5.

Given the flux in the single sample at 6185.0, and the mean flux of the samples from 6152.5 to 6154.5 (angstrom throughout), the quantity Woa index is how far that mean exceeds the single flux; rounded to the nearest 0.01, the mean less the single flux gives 0.03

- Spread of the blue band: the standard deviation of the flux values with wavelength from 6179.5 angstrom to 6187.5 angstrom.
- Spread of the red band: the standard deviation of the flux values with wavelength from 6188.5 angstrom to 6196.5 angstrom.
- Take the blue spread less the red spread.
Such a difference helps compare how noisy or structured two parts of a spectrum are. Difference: 0.02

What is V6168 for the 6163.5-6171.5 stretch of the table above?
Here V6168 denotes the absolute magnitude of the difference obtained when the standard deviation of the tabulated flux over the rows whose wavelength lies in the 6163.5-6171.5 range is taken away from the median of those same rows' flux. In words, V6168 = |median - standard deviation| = 10.1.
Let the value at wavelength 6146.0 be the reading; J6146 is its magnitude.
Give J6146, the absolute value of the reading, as 10.3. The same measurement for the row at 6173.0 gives 10.0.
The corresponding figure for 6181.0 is 10.4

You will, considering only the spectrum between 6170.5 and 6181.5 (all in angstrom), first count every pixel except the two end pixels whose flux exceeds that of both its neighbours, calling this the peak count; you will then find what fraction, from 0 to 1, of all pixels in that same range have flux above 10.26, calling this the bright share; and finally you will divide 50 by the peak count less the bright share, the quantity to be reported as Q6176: -110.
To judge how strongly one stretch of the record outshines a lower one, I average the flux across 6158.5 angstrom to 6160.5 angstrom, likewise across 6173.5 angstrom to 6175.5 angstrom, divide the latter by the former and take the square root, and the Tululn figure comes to 0.99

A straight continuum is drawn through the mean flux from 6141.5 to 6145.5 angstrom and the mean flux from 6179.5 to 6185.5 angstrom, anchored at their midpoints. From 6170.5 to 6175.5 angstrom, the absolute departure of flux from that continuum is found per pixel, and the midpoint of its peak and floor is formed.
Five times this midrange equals 1.5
